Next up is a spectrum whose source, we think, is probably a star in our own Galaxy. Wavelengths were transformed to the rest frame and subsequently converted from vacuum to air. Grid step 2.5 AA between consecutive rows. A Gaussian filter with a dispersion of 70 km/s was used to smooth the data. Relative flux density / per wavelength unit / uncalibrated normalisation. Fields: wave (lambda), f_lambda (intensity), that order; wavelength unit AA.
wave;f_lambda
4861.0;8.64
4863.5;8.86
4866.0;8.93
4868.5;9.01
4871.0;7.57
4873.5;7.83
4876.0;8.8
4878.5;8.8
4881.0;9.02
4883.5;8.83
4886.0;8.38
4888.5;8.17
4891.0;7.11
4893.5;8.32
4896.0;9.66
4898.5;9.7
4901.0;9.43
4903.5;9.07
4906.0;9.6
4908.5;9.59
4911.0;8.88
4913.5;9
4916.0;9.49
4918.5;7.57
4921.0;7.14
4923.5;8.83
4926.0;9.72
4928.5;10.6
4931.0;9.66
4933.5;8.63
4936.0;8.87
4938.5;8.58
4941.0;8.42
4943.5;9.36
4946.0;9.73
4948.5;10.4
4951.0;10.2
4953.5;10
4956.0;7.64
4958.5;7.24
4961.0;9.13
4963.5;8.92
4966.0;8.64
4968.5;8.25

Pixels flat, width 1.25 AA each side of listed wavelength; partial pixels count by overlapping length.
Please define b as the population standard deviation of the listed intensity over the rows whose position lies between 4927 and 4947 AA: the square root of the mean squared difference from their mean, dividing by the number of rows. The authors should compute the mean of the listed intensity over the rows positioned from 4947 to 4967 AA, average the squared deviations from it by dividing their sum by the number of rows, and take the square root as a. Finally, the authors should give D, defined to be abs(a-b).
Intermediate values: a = 1.1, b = 0.70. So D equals 0.39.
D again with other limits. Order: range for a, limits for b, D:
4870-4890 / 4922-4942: 0.21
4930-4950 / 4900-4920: 0.02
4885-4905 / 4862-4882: 0.31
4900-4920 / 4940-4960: 0.50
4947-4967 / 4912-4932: 0.01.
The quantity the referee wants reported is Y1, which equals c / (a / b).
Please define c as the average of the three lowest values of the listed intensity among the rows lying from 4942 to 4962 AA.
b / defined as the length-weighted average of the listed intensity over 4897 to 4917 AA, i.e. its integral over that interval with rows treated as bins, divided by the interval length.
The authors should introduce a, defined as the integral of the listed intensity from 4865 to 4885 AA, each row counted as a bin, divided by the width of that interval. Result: 8.71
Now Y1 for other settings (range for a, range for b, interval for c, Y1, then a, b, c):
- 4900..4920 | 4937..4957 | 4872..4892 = 7.92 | 9.05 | 9.3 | 7.70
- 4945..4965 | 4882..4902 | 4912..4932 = 7.46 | 9.14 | 8.7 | 7.85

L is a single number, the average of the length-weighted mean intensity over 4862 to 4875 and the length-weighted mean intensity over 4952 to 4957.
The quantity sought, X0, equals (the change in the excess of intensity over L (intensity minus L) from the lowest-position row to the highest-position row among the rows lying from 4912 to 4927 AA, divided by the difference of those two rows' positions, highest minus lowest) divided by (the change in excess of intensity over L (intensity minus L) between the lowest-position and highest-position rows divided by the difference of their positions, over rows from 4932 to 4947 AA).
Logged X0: 0.7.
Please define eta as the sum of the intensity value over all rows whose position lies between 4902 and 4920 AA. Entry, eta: 63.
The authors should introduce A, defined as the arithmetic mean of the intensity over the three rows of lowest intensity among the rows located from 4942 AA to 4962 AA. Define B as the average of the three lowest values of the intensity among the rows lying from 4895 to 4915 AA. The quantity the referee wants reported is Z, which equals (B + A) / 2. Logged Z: 8.5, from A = 8.00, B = 9.0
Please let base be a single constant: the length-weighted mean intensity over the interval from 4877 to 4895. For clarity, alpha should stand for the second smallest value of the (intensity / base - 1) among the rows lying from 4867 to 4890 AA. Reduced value -0.07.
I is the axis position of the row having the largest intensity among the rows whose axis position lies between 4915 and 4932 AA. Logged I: 4928.5 AA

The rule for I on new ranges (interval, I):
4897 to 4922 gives 4898.5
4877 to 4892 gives 4881.0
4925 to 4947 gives 4928.5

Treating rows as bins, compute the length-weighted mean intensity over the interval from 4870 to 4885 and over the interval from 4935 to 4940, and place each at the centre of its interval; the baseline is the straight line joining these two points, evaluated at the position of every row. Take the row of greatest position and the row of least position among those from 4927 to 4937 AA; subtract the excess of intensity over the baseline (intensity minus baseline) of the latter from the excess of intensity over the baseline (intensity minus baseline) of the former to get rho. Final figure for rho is -1.8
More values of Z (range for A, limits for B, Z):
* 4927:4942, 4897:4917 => 8.8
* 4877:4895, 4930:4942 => 8.2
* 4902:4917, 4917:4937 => 8.4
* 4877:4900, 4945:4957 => 8.5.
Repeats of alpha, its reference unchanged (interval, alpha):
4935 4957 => 0.00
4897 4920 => 0.06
